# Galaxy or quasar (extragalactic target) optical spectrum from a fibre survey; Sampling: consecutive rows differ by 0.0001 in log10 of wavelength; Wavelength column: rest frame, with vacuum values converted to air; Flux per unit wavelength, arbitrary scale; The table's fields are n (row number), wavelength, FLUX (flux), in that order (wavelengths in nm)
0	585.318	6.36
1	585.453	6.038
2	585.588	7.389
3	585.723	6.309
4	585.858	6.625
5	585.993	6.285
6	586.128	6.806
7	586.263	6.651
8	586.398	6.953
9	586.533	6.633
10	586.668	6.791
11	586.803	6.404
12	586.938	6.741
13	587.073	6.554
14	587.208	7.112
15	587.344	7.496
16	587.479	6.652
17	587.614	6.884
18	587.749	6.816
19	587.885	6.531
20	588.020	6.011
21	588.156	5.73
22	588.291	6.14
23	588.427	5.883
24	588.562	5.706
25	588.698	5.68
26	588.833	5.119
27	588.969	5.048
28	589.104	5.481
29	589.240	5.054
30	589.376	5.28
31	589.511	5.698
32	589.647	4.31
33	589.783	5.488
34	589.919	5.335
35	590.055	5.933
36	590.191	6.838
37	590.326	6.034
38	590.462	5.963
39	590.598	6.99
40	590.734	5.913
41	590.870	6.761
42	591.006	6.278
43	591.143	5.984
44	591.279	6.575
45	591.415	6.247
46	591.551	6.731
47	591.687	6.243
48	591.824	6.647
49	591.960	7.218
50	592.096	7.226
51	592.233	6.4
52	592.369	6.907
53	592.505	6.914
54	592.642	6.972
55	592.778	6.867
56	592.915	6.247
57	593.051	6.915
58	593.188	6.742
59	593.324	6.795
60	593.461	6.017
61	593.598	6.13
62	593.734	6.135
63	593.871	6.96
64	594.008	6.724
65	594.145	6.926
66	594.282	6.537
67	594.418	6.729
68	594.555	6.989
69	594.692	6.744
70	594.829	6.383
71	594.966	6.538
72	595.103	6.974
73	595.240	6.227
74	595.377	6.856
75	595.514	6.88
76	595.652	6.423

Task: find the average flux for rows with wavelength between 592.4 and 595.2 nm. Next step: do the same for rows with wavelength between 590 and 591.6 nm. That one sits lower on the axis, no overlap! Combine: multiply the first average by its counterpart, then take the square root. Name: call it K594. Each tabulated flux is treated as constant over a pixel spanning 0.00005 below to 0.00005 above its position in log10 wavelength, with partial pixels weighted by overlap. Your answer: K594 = 6.5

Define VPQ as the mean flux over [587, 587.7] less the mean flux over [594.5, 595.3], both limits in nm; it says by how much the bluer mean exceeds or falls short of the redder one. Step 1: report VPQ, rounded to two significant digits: 0.30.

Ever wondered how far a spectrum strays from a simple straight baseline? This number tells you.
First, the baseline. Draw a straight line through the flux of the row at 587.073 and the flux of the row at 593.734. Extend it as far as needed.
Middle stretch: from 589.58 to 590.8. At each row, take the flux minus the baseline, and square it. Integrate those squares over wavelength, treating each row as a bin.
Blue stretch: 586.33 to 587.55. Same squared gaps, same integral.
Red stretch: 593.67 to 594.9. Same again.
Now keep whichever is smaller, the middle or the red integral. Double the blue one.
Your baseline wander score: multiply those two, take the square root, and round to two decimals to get 0.45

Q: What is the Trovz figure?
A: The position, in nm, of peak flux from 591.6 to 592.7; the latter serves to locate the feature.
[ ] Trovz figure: 592.096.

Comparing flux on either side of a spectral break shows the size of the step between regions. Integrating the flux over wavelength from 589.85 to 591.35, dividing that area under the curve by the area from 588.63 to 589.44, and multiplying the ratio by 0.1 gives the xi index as 0.22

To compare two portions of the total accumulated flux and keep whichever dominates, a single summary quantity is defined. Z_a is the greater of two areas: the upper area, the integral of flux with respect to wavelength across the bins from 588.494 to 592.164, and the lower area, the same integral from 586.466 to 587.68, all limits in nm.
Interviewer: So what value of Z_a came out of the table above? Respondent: 22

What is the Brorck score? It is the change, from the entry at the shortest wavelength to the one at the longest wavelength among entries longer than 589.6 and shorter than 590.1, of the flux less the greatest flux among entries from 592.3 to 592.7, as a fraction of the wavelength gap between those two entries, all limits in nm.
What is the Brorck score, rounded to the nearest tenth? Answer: 4.0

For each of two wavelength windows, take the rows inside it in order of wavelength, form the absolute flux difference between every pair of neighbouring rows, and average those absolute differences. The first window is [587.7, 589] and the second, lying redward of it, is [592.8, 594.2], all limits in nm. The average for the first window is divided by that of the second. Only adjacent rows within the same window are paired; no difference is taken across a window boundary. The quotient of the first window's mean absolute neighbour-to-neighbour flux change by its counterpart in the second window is 0.85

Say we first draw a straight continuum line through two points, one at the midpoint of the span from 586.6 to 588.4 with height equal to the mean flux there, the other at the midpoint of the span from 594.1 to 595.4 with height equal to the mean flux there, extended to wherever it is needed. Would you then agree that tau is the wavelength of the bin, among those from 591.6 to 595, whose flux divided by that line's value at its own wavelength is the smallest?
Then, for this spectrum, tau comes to 593.461 nm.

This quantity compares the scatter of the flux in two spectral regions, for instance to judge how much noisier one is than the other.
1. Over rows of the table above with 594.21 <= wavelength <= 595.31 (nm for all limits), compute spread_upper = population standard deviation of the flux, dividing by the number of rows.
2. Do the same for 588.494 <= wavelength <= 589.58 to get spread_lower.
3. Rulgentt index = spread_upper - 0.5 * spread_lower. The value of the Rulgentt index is 0.12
